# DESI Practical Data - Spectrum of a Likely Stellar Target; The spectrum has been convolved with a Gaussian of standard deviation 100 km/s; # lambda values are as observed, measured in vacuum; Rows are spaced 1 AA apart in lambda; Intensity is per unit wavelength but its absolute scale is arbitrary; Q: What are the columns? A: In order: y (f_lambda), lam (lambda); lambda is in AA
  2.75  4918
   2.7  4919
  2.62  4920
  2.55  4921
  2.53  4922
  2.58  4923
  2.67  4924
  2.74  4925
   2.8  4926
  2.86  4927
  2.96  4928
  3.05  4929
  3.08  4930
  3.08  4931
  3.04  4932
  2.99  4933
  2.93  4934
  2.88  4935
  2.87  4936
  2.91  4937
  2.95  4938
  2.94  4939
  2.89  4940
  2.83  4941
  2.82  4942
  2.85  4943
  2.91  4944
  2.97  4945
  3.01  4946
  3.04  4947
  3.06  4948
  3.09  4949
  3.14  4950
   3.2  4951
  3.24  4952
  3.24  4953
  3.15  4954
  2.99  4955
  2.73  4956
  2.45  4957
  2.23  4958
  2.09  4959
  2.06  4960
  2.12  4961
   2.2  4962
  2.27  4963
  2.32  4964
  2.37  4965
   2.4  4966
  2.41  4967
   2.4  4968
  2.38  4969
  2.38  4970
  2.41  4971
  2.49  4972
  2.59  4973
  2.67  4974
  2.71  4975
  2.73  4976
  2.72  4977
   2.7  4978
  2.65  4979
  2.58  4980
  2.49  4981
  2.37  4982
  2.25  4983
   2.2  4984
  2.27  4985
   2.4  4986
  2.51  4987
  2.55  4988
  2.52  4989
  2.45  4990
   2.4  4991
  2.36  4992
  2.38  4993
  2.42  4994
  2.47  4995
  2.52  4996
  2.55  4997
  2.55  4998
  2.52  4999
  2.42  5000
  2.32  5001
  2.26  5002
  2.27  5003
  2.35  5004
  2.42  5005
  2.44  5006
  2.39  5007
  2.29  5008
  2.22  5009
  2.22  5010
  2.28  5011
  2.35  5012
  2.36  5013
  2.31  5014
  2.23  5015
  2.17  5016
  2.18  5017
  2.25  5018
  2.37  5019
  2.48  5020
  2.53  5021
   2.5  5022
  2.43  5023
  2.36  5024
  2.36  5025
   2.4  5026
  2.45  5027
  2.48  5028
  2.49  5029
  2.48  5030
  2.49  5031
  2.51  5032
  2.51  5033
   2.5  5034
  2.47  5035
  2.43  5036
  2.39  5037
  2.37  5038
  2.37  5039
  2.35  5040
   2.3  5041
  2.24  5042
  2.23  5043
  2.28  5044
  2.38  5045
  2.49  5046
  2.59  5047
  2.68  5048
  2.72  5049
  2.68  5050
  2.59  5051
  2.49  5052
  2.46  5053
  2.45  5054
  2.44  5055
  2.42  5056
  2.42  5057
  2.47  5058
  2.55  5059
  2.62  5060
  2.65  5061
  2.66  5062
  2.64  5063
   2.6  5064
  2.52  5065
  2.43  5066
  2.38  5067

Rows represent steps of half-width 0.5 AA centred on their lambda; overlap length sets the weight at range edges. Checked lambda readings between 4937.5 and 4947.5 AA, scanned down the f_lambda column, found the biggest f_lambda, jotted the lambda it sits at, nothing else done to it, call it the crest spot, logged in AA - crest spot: 4947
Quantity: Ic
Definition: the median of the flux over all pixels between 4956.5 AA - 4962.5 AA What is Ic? 2.16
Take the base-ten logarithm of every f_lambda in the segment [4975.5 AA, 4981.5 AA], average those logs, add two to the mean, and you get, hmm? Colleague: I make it 2.42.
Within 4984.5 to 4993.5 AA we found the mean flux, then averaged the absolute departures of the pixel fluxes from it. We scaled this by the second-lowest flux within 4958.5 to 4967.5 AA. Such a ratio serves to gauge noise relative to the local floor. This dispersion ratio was 0.0344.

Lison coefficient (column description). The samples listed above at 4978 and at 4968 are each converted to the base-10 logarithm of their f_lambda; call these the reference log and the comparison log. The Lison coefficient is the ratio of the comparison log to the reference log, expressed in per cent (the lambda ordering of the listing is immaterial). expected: 88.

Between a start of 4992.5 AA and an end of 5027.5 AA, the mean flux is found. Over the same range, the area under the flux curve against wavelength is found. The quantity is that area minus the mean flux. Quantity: 81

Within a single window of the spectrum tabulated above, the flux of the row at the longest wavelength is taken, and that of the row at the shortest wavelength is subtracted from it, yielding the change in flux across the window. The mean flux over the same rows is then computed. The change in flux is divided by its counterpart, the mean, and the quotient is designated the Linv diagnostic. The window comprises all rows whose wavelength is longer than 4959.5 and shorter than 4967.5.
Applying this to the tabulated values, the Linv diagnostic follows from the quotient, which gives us 0.15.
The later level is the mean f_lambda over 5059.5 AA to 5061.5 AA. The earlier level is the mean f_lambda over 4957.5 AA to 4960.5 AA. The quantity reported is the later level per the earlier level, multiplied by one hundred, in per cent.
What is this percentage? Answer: 124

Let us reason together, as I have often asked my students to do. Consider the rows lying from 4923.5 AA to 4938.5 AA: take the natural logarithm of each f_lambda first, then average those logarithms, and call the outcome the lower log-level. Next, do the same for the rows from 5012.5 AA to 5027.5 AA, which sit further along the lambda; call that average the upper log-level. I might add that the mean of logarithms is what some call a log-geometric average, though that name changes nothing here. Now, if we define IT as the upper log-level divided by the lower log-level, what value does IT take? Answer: 0.80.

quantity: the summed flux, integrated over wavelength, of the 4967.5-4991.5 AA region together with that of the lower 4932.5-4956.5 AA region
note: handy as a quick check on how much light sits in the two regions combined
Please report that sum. 131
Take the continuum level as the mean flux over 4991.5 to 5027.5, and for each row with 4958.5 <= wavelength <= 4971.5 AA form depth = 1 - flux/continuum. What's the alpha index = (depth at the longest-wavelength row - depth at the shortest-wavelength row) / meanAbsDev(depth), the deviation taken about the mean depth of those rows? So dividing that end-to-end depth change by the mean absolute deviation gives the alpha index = -2.87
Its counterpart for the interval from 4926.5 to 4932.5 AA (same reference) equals -2.66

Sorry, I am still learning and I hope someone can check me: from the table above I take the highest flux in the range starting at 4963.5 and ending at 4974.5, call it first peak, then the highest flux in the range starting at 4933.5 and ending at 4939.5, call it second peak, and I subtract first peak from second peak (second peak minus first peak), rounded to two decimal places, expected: 0.28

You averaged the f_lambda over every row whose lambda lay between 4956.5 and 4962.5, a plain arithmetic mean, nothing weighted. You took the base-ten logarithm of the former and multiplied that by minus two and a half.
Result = -0.85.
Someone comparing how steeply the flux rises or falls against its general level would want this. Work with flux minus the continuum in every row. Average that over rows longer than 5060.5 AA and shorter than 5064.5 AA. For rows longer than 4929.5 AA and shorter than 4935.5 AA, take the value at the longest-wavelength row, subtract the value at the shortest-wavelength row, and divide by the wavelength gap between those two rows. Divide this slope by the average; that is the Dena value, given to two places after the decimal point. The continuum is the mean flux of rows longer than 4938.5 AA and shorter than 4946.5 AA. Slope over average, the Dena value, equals 0.15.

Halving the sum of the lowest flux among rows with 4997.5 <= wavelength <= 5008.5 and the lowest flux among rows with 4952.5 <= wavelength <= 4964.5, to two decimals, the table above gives 2.16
